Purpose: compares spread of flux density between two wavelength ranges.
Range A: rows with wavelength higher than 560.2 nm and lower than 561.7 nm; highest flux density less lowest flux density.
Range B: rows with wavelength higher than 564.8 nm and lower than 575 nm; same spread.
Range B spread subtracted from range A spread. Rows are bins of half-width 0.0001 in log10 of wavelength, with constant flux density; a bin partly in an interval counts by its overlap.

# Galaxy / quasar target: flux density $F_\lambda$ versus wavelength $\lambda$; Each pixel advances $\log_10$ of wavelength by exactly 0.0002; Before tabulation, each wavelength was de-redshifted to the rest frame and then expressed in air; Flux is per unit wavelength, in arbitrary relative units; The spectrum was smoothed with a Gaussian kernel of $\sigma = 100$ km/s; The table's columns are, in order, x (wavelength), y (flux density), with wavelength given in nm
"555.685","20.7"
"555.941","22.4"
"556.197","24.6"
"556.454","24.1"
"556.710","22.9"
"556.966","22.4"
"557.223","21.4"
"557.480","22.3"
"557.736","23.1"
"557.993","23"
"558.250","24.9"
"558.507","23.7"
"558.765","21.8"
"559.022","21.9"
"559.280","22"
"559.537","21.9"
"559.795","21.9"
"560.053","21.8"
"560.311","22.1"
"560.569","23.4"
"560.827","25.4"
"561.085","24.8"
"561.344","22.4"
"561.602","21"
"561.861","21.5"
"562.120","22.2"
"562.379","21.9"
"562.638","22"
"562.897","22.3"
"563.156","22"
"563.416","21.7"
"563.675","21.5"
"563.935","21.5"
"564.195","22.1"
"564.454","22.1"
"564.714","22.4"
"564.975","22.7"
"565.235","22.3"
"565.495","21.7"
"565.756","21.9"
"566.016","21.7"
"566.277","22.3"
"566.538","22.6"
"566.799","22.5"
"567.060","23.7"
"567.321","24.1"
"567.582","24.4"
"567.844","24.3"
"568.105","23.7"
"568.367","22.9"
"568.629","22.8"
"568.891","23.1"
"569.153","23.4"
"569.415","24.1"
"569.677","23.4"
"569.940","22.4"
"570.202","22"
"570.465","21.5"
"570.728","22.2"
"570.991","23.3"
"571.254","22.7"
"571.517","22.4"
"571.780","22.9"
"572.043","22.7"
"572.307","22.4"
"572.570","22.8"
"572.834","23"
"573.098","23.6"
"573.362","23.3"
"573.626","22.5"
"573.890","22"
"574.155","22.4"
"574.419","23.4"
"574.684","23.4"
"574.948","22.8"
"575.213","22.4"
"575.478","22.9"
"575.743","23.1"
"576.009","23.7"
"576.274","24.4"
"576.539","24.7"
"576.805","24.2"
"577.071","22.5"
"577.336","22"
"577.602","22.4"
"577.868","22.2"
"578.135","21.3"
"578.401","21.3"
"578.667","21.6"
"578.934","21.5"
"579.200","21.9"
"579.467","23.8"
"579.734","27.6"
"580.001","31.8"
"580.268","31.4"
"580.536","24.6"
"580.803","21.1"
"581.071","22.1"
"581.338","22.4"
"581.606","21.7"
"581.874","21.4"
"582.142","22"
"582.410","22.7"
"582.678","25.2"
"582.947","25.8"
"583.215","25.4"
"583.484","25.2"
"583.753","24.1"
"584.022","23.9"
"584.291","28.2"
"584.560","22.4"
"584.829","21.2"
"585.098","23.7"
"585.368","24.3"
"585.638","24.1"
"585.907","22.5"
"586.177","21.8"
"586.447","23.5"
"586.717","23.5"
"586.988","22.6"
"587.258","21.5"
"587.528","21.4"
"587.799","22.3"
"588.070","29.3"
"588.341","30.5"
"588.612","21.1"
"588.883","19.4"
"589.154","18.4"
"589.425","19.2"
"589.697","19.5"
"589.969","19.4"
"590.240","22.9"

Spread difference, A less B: 1.5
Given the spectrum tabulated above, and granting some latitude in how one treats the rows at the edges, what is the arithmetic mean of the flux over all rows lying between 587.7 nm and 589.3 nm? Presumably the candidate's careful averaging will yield 23.5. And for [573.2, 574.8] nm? 22.8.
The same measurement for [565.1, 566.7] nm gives 22.1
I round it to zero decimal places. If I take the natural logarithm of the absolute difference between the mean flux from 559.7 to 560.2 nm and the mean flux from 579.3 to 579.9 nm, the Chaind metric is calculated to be 1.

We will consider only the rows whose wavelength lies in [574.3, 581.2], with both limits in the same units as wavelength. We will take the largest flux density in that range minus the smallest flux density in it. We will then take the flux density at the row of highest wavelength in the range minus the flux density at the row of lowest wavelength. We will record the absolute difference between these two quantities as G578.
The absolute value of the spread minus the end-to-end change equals 12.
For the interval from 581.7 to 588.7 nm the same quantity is 10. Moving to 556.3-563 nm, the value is 6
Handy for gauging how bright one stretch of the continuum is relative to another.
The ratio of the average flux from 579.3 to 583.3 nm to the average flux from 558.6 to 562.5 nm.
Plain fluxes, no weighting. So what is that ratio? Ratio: 1.10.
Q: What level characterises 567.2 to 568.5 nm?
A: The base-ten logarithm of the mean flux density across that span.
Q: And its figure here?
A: 1.38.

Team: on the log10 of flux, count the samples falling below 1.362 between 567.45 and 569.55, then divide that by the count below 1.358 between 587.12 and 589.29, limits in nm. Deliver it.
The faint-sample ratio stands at 0.33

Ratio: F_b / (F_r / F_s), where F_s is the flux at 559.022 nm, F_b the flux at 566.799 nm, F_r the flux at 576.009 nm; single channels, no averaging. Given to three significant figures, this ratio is 20.8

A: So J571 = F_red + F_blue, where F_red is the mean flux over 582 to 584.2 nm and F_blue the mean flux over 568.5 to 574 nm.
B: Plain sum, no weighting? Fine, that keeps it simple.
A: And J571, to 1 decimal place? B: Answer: 47.1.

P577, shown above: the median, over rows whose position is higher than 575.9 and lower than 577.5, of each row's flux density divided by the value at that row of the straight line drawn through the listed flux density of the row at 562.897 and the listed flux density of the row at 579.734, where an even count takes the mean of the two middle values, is 0.90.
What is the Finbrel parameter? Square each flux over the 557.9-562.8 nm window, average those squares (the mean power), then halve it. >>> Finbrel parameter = 256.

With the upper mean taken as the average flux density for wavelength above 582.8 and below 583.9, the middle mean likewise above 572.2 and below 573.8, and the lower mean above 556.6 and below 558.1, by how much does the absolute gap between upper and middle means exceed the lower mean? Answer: -20.3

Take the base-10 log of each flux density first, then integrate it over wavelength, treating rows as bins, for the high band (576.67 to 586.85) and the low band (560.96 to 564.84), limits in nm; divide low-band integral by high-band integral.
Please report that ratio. 0.37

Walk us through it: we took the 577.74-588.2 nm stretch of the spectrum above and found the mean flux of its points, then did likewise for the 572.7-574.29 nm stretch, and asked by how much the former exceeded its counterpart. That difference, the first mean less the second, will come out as 0.90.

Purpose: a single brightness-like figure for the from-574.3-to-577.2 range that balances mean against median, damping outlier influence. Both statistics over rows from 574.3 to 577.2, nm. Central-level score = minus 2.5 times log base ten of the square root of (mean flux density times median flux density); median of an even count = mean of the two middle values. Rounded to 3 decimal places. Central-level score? -3.423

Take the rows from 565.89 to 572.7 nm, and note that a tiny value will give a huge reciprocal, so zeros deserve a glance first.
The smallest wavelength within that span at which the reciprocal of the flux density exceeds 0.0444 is 566.016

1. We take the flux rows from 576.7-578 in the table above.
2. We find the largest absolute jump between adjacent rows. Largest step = 1.7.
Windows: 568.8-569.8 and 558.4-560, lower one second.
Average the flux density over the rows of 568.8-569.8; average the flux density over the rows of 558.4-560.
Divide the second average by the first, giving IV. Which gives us 0.94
